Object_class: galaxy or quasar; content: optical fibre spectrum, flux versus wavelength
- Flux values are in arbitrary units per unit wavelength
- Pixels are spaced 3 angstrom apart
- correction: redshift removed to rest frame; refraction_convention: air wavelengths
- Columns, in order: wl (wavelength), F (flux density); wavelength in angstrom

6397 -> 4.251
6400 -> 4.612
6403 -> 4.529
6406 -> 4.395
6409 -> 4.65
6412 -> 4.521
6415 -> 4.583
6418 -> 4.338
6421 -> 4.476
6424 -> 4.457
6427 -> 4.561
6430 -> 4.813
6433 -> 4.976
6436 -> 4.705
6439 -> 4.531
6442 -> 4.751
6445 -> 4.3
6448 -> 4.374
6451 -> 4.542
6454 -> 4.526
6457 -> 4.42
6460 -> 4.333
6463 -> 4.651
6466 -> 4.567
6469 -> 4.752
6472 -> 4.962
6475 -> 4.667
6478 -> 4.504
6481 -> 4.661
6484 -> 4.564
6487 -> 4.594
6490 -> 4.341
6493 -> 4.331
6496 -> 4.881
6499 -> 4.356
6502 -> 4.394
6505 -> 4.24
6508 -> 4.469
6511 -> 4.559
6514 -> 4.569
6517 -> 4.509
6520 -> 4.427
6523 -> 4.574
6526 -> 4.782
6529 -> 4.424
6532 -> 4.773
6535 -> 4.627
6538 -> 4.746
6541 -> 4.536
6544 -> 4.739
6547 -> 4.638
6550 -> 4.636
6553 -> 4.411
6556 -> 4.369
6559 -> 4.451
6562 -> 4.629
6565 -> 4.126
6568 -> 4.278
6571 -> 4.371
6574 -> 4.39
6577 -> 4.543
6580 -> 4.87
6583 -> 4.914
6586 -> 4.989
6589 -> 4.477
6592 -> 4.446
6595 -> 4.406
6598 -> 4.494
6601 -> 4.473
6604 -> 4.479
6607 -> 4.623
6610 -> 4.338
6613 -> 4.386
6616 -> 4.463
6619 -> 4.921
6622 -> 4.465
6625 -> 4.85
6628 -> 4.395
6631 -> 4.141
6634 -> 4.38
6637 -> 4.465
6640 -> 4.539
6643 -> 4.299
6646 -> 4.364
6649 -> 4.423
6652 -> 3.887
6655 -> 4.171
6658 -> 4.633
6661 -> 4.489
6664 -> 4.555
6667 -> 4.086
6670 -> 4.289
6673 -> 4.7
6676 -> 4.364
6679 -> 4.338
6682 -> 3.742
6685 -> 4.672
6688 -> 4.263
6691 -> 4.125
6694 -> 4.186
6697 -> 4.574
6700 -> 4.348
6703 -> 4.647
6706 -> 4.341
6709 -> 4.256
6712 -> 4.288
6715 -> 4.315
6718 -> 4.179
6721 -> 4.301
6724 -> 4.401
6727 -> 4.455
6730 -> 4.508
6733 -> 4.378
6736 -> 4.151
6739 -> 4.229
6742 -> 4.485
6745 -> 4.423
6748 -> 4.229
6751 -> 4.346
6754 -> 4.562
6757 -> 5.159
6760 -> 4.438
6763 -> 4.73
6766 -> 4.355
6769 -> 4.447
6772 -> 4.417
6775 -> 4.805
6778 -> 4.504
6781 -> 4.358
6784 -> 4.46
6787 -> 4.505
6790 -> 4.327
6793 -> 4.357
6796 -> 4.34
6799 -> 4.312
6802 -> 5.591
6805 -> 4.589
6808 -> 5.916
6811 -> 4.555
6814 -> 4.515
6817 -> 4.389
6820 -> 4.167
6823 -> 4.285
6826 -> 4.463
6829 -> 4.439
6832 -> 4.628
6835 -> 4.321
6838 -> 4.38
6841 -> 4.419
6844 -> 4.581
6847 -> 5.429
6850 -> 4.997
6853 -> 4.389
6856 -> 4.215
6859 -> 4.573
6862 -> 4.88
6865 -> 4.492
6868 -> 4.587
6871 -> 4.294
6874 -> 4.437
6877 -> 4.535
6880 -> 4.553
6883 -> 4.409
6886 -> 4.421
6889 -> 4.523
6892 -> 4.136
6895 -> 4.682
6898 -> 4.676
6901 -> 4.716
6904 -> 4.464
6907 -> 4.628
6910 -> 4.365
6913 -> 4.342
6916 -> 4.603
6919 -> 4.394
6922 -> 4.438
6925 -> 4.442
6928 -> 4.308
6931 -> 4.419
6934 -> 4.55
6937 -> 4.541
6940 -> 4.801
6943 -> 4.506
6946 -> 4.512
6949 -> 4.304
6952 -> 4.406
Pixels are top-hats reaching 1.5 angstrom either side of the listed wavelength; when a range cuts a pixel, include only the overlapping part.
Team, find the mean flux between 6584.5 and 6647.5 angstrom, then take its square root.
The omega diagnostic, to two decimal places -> 2.12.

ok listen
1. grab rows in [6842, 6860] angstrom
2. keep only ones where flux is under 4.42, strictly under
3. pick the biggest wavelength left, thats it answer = 6856 angstrom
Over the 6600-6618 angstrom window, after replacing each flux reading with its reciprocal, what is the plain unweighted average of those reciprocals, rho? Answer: 0.224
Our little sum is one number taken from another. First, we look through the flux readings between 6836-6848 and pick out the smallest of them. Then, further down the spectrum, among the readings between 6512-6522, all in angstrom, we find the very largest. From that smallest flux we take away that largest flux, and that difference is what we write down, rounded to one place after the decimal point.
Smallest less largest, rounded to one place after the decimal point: -0.2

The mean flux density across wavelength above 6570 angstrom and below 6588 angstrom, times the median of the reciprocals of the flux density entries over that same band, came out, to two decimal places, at 1.00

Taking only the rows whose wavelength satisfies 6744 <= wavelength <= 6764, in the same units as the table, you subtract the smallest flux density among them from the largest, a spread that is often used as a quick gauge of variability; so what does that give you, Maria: 0.9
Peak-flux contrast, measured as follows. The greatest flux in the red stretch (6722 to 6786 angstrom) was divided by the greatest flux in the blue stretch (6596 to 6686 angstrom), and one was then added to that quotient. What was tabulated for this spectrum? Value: 2.05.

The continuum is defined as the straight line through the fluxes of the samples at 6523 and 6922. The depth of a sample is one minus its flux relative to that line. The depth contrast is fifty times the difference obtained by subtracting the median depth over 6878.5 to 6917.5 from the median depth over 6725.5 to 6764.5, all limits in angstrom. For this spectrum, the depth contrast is 1.4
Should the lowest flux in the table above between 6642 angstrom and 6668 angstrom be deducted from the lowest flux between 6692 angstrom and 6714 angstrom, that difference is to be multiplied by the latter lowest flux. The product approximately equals 1.3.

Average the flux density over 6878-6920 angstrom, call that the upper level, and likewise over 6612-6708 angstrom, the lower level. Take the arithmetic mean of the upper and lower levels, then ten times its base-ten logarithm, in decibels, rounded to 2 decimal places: 6.48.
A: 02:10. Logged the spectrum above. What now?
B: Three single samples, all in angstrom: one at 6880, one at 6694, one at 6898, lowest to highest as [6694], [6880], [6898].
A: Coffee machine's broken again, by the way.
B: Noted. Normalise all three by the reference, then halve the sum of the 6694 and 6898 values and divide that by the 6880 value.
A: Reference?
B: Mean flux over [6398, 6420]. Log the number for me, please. 0.97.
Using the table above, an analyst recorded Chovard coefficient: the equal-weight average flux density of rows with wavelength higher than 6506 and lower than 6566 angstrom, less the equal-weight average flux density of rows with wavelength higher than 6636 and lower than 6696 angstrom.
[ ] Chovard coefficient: 0.220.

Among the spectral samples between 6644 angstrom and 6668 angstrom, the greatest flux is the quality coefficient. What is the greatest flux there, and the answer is 4.633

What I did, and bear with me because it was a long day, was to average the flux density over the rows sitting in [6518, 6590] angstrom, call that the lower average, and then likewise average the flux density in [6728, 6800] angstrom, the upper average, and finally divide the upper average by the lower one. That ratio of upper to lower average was 0.97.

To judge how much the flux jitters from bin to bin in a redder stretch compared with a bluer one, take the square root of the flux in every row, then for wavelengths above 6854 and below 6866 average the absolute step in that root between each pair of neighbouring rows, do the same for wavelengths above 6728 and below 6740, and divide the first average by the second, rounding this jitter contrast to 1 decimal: 2.3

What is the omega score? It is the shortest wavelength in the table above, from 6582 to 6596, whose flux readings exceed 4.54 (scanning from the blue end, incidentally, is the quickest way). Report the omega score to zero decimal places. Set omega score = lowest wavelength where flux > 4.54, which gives 6583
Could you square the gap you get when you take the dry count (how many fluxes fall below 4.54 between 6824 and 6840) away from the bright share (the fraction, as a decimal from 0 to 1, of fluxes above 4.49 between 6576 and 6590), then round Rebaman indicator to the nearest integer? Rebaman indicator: 10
